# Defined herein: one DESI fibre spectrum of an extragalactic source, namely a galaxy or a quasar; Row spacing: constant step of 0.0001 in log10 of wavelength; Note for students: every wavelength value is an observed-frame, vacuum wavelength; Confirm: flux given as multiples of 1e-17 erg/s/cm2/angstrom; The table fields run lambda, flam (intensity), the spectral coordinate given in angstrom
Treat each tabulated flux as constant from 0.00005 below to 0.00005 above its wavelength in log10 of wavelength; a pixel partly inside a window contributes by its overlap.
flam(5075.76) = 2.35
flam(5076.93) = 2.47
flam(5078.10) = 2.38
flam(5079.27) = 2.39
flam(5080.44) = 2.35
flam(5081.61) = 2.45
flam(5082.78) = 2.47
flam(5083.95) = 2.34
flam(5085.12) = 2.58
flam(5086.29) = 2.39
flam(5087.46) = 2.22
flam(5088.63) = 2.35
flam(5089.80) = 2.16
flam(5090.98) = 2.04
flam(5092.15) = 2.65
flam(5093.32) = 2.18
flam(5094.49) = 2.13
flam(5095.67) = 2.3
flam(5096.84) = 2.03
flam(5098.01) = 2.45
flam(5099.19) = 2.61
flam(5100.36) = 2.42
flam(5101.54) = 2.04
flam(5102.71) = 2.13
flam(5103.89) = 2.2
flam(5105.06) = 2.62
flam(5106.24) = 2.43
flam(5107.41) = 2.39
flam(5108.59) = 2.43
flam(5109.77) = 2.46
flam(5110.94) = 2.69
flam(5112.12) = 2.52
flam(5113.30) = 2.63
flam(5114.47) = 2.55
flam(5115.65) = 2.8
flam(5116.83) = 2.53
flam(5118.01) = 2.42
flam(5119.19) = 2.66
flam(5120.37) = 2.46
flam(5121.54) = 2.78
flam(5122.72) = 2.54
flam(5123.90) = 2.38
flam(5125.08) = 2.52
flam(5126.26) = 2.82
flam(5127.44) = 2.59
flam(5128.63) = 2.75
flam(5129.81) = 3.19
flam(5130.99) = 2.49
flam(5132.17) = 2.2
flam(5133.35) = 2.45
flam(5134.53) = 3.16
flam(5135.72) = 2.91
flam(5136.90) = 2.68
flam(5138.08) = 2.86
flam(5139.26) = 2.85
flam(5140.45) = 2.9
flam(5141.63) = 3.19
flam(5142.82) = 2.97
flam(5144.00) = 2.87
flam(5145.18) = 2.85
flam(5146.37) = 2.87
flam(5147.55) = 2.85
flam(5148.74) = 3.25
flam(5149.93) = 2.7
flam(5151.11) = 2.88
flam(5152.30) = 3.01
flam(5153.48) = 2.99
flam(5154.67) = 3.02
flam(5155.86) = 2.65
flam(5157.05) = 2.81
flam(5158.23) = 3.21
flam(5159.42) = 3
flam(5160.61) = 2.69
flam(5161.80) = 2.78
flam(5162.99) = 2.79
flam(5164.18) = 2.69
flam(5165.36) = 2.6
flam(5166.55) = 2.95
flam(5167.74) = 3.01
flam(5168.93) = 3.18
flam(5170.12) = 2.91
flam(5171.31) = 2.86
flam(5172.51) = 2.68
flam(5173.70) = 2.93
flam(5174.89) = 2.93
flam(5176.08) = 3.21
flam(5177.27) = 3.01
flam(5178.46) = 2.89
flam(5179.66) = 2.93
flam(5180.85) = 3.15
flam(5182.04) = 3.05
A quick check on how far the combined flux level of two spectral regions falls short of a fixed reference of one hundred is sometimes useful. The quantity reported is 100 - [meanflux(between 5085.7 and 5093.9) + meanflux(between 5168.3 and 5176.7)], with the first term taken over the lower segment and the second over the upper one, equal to 94.76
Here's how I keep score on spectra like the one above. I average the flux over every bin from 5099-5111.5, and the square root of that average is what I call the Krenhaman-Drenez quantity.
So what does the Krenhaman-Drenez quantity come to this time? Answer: 1.55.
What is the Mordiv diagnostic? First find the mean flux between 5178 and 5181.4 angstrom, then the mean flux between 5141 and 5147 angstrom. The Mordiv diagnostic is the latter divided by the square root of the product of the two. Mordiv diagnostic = 0.99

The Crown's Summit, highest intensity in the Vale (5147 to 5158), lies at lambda 5148.74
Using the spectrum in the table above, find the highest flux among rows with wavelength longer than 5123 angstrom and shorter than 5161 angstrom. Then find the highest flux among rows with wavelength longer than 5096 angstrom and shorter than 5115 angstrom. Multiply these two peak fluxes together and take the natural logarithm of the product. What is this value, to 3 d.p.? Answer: 2.168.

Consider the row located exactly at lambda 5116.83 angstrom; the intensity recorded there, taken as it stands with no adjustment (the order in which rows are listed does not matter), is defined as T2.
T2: 2.53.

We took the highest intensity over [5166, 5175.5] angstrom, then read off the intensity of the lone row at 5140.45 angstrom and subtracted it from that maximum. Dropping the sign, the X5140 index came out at 0.28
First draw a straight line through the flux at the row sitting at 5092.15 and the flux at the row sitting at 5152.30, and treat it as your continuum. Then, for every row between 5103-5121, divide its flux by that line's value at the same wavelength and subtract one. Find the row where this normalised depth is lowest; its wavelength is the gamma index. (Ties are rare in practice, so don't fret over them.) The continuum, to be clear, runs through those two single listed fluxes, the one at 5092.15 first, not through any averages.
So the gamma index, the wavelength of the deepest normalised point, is 5103.89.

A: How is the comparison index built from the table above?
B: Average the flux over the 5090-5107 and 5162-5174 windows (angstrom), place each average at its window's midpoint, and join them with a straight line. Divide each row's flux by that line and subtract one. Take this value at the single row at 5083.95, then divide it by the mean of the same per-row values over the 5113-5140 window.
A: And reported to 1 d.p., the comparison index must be 1.3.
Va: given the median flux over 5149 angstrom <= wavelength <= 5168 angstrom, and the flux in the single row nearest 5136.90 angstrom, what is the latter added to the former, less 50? -44.5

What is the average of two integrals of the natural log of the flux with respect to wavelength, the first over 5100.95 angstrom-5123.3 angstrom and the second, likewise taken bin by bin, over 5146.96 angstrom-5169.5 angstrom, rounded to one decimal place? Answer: 22.1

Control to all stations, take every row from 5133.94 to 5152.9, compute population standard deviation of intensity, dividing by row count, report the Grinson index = 0.154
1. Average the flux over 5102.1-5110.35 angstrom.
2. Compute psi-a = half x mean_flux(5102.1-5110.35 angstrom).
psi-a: 1.19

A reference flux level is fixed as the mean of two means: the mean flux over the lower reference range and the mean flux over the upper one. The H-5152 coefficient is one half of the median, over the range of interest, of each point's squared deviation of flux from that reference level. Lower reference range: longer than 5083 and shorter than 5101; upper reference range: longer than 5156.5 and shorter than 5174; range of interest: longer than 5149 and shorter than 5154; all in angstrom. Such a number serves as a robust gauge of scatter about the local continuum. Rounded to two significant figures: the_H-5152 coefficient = 0.058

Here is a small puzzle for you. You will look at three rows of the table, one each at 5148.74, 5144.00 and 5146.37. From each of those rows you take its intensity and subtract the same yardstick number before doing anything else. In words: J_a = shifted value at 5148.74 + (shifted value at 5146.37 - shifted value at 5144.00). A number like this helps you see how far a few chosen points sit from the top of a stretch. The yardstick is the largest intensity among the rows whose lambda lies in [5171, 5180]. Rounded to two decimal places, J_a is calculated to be 0.04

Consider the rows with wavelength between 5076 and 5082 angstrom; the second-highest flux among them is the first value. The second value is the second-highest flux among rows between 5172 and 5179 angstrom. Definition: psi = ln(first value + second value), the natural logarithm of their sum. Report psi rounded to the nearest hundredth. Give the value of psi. 1.70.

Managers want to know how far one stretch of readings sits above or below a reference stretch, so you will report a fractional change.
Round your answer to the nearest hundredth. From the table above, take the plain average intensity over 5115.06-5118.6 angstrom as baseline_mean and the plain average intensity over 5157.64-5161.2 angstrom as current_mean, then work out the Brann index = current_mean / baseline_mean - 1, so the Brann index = 0.15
